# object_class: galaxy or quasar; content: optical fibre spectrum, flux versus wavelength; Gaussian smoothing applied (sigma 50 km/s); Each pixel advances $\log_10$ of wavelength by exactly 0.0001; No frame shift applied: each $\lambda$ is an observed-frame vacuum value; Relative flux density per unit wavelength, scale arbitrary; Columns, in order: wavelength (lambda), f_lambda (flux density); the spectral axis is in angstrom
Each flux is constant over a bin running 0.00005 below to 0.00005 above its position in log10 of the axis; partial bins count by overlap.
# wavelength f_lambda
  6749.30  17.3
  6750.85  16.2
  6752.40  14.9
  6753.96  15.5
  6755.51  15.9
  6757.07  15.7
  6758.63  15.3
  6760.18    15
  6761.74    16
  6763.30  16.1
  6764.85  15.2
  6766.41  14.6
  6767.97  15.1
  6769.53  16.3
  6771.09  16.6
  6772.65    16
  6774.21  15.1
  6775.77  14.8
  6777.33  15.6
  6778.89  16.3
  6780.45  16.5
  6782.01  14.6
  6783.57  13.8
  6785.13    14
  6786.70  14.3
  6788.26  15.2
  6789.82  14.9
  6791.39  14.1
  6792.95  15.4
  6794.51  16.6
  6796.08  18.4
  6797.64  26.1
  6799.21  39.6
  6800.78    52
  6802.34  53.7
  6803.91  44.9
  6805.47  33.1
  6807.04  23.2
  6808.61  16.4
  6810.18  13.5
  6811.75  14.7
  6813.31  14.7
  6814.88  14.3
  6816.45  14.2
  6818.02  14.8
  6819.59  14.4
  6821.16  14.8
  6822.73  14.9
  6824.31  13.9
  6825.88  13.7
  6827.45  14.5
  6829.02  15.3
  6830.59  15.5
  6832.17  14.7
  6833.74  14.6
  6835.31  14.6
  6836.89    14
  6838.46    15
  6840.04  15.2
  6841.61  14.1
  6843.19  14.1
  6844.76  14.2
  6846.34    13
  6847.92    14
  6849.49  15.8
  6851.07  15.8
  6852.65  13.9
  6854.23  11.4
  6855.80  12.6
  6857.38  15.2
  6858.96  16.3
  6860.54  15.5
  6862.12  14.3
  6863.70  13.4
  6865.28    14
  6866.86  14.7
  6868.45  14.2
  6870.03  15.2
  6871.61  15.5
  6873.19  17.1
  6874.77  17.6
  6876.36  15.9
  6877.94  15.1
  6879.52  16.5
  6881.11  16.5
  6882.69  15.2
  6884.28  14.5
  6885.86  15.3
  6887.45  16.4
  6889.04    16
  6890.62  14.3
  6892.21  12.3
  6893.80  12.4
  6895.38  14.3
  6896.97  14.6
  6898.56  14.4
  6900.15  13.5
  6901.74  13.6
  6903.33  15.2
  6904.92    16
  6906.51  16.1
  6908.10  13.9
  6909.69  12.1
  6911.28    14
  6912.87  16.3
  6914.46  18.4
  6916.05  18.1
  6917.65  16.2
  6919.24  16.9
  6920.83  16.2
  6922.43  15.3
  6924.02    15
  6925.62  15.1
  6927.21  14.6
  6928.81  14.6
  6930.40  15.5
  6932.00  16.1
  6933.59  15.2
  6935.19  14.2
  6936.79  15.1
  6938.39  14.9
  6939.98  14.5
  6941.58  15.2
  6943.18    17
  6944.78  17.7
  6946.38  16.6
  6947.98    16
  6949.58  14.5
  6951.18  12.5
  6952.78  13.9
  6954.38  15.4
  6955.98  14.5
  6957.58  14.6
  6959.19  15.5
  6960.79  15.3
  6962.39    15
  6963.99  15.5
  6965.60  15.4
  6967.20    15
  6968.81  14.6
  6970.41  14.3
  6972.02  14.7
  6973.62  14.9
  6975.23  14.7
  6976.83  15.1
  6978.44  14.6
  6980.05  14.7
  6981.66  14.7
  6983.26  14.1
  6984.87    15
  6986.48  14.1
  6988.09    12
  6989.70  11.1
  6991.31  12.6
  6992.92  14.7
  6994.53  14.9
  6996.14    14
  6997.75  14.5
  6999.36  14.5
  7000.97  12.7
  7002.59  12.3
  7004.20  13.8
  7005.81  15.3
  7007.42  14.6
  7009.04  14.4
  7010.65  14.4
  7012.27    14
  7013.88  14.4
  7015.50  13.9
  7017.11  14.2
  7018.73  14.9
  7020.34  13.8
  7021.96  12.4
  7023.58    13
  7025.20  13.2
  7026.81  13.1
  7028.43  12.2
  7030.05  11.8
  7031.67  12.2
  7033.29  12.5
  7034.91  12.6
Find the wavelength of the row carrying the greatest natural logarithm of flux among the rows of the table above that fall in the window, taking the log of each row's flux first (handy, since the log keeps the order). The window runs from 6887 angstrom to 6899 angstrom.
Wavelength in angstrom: 6887.45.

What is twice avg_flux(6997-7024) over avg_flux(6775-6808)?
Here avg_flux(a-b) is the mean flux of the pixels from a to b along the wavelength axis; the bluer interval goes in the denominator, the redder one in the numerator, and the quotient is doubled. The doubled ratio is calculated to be 1.20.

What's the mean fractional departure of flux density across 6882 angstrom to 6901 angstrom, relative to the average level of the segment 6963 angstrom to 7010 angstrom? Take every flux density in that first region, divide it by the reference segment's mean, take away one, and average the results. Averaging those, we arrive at 0.01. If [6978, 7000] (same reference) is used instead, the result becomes -0.02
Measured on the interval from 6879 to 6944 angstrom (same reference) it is 0.06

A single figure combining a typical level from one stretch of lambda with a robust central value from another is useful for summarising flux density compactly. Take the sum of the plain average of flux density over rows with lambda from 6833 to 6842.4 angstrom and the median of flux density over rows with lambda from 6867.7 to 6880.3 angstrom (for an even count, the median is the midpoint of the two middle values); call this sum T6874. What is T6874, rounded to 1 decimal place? 30.3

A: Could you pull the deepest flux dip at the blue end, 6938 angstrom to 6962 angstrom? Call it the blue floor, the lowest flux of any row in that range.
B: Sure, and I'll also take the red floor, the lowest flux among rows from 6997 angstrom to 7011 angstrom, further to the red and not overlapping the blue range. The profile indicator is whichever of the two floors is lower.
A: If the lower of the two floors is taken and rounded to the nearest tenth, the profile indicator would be 12.3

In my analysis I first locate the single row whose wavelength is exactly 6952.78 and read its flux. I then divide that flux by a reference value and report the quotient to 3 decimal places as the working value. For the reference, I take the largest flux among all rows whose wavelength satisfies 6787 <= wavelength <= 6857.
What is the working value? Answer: 0.259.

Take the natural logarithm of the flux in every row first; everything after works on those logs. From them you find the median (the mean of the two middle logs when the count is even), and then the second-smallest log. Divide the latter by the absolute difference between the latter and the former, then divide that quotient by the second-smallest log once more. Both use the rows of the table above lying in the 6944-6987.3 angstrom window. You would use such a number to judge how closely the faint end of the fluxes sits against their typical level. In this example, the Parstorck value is 17.9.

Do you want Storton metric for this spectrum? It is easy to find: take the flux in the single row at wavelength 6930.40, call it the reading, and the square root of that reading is 3.94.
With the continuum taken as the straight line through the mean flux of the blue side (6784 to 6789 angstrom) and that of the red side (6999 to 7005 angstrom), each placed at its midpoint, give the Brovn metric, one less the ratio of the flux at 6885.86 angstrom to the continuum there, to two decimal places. -0.10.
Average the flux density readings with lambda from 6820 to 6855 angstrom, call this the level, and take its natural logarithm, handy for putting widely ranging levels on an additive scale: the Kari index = 2.668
